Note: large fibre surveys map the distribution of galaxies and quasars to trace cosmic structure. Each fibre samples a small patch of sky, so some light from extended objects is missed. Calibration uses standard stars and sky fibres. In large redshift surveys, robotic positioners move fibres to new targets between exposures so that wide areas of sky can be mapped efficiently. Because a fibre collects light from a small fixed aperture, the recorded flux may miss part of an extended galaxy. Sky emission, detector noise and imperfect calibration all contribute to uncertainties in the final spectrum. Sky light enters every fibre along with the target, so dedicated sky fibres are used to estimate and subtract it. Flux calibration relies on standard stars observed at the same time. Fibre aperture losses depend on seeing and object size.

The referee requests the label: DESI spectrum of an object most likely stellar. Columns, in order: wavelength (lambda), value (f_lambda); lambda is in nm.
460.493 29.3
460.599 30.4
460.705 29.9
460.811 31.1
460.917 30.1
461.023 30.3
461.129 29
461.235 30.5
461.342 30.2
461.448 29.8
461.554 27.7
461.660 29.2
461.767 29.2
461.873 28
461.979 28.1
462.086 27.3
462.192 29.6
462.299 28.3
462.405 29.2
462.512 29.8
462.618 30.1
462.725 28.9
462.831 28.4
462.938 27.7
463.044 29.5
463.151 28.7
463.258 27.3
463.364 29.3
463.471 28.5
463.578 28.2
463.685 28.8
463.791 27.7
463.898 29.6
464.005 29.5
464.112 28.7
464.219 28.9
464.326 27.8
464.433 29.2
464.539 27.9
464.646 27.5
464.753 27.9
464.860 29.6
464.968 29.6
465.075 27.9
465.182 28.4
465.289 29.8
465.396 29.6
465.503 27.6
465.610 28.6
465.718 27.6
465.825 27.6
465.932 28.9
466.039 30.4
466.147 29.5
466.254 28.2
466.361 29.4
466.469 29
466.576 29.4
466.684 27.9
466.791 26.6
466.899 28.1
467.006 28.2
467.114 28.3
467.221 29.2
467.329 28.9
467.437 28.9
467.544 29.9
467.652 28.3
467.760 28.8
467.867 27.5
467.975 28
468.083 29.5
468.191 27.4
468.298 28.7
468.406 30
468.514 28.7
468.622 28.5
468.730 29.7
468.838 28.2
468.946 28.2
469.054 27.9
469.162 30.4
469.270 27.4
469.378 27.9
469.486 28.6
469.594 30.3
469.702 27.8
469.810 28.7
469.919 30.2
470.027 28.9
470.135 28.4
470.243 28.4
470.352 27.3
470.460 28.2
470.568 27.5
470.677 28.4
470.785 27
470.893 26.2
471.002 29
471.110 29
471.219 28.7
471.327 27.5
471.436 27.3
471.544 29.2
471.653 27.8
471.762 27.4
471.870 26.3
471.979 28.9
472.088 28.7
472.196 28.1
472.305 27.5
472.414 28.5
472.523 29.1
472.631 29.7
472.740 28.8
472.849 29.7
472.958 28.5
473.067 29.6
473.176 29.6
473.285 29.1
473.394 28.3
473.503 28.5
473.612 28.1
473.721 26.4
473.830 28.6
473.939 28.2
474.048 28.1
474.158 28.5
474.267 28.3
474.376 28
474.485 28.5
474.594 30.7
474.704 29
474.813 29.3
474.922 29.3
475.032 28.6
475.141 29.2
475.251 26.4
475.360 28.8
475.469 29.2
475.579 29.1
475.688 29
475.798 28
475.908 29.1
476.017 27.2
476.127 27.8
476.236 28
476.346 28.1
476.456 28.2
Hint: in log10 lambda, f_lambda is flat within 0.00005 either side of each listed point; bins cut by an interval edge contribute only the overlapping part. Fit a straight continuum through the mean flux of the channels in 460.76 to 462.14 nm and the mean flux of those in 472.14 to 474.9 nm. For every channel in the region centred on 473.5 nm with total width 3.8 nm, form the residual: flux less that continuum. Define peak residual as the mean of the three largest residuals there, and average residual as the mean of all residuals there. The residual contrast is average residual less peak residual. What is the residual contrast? -1.51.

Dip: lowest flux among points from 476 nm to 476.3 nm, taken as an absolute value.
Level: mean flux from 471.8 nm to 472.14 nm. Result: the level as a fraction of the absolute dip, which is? 1.03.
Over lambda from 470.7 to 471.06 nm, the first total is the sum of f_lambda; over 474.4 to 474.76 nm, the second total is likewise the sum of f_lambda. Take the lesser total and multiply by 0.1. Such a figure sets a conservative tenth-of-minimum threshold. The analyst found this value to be 8.22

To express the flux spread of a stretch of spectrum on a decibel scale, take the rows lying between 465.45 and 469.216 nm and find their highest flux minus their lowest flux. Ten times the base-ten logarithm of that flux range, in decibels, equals 5.8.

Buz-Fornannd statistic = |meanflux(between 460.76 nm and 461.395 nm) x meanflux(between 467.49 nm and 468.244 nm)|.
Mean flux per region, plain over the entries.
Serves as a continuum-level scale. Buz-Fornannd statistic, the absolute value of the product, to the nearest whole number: 860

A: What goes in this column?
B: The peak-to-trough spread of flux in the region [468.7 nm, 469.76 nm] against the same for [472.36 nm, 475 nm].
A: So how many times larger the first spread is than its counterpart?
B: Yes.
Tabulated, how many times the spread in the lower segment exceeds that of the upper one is 0.70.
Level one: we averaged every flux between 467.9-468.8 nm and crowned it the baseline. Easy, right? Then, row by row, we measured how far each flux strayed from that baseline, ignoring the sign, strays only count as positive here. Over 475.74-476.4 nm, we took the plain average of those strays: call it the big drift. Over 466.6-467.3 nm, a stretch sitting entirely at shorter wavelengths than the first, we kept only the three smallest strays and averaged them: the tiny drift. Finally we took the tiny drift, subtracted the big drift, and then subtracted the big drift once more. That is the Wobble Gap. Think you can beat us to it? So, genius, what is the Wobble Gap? -1.2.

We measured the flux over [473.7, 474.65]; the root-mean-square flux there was 28.4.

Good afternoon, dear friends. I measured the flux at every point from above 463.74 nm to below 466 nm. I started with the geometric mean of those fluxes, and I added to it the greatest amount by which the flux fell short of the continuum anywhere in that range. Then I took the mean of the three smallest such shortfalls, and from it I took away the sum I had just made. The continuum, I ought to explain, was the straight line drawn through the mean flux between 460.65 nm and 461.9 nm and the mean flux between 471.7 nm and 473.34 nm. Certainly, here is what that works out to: -30.8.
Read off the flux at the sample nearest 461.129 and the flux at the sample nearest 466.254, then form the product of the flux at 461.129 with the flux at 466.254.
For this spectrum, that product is 818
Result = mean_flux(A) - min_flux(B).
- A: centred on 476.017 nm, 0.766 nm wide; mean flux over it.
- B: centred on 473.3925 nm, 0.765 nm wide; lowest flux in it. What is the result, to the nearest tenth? 1.8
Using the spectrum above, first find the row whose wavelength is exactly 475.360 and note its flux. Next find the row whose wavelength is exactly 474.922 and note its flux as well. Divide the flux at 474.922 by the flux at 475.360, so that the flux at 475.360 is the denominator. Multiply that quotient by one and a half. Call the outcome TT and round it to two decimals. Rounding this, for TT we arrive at 1.53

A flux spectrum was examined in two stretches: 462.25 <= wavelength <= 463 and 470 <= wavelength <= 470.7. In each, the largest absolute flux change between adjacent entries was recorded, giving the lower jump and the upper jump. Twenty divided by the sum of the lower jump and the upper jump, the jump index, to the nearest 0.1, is 8.7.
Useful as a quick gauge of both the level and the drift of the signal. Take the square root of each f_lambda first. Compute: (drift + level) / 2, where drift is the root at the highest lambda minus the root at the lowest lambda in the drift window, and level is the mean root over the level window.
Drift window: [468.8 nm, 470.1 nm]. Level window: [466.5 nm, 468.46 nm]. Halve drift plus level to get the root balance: 2.70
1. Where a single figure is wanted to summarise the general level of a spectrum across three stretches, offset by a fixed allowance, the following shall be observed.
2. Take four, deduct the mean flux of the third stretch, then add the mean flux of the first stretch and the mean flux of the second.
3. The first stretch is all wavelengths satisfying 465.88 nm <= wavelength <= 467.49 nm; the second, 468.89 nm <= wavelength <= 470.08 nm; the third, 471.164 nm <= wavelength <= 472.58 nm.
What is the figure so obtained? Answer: 33.4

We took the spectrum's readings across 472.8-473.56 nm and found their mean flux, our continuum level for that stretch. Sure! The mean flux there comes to 29.0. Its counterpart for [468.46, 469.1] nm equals 28.5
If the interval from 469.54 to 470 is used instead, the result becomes 29.2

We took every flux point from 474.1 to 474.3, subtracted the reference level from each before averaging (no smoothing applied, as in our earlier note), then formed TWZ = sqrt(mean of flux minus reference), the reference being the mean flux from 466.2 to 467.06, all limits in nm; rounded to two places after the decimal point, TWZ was 0.22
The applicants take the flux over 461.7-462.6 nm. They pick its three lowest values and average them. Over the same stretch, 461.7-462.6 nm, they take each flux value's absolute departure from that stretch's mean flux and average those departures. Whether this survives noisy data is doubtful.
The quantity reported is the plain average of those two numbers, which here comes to 14.3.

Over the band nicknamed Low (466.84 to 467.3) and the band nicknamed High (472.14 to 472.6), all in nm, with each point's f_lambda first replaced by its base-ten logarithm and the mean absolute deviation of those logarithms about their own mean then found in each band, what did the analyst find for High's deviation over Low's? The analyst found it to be 1.4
